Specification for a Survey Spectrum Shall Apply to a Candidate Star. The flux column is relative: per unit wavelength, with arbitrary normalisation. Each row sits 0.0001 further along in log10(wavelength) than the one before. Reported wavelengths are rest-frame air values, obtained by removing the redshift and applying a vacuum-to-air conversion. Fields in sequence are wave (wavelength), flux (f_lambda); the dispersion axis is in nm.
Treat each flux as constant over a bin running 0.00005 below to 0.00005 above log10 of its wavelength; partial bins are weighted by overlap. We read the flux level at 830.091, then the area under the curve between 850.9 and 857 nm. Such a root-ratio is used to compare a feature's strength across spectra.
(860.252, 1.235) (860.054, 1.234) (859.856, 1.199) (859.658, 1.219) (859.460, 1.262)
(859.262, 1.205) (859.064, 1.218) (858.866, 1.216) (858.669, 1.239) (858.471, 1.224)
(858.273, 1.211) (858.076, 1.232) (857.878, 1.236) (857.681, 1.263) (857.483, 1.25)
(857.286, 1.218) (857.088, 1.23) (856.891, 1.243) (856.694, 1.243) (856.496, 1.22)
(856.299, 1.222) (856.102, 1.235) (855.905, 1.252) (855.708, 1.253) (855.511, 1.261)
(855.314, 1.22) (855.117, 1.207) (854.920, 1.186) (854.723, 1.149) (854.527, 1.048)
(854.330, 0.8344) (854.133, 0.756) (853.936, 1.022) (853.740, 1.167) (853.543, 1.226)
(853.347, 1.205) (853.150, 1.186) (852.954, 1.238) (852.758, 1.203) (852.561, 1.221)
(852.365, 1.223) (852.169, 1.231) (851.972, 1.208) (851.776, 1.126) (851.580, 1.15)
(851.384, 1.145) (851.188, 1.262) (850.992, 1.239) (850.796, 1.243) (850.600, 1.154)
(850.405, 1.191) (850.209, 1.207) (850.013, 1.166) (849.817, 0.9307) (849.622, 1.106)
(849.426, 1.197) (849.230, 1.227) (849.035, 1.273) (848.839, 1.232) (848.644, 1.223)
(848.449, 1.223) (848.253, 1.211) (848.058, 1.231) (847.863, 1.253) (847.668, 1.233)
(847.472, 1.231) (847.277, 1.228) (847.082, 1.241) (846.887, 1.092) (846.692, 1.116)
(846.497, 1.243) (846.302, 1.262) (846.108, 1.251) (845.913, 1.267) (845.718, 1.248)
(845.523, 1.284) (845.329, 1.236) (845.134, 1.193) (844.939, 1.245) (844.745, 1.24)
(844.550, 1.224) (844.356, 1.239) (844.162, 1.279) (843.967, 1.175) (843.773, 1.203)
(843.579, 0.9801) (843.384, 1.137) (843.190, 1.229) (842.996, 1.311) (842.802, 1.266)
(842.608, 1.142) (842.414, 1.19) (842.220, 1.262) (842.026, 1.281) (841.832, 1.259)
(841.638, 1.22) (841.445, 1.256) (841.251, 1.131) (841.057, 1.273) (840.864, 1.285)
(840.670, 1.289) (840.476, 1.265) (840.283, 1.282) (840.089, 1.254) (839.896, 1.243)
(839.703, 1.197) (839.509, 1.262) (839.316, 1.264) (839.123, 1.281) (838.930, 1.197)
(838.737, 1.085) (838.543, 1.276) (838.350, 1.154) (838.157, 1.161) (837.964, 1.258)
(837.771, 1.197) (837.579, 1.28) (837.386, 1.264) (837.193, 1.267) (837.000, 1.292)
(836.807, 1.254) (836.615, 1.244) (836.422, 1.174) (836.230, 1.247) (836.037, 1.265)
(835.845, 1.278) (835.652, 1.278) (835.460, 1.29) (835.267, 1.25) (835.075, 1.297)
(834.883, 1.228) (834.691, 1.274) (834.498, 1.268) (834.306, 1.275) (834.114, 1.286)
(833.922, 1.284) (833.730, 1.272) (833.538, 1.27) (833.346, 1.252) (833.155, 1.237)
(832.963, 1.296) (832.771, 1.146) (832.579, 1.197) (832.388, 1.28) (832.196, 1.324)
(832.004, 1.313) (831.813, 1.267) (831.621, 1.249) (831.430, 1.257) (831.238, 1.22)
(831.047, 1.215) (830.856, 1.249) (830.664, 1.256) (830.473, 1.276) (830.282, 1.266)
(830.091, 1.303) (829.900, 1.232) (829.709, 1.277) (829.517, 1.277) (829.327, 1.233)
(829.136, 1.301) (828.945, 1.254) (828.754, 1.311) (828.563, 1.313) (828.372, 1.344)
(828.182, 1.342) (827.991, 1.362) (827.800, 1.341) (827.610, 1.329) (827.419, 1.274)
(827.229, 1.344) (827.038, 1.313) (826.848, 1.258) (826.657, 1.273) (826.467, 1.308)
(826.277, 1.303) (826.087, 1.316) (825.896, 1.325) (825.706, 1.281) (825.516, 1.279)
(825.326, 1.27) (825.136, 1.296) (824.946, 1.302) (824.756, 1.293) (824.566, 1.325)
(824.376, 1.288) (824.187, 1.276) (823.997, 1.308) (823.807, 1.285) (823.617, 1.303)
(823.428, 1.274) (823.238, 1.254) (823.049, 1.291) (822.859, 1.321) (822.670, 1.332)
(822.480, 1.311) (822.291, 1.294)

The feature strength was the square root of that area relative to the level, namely 2.34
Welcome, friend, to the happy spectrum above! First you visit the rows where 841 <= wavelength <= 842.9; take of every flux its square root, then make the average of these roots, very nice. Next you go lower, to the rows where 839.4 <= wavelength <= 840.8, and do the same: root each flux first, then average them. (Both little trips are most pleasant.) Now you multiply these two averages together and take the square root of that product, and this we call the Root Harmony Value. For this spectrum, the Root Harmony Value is 1.11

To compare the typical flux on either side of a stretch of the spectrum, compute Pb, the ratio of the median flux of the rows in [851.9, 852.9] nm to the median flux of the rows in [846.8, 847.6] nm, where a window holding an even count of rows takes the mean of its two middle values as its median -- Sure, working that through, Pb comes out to 0.993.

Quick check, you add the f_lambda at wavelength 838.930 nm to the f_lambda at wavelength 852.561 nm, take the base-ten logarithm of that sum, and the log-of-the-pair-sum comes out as 0.383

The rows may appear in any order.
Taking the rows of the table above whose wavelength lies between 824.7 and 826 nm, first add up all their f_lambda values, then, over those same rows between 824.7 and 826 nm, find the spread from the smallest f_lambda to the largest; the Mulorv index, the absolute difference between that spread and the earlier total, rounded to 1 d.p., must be 9.0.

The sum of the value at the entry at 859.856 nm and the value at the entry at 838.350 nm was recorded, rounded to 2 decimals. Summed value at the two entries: 2.35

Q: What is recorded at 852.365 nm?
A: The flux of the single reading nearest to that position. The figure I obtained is 1.223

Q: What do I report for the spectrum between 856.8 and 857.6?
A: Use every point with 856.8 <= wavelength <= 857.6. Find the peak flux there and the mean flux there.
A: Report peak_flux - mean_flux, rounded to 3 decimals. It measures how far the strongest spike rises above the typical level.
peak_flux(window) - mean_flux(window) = 0.015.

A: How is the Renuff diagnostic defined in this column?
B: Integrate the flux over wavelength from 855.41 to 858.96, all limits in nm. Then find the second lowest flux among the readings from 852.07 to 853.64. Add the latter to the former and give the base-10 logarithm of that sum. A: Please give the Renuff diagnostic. 0.75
